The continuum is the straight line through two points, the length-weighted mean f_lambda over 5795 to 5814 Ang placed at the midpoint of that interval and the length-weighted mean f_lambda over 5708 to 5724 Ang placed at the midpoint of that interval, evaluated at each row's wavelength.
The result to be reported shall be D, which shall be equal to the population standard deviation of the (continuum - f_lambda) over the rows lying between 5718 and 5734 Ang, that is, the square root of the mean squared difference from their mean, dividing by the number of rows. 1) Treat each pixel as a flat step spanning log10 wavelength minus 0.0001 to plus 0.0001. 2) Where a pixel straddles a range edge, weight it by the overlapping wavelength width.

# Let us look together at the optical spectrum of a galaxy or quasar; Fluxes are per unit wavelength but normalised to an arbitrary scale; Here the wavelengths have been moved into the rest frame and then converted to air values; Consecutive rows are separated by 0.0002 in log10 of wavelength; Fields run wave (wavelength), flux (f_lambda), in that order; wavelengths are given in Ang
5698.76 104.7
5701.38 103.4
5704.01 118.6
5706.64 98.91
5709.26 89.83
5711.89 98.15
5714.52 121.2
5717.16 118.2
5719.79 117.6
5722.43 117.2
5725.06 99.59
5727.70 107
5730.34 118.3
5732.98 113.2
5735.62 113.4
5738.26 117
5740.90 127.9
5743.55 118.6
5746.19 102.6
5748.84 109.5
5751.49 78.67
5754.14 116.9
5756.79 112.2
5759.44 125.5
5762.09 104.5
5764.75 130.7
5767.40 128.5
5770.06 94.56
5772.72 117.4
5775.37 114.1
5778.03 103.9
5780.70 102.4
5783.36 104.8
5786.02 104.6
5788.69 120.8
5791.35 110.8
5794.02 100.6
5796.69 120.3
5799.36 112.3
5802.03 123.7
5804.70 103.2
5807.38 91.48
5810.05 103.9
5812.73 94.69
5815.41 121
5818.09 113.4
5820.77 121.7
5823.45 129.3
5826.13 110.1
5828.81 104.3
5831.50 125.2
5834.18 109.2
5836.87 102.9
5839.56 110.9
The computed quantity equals 7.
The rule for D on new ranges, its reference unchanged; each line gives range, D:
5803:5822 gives 11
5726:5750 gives 7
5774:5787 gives 4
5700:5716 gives 11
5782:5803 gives 8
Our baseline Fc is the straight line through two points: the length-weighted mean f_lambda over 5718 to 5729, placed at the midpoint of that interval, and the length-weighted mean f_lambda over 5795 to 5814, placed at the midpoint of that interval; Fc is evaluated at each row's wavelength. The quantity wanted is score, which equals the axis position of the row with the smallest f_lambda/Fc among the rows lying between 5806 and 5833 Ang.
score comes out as 5807.38 Ang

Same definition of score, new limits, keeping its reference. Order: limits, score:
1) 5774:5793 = 5780.70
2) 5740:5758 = 5751.49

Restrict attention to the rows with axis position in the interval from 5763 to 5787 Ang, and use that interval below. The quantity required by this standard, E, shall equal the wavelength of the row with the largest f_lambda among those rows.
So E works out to 5764.75 Ang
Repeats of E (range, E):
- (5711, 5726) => 5714.52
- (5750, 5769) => 5764.75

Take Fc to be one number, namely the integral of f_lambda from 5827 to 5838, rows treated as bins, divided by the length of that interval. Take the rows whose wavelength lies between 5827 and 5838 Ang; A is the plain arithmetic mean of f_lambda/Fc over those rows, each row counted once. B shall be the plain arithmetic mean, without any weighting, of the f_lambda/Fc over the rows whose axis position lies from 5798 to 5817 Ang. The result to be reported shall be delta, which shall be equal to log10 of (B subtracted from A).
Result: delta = -1.5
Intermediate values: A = 1.00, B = 0.97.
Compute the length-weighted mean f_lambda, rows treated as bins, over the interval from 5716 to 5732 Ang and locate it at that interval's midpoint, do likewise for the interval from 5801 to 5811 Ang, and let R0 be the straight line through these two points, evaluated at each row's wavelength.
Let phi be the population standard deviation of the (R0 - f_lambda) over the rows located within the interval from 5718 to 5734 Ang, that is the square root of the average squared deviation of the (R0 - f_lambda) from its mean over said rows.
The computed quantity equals 6.8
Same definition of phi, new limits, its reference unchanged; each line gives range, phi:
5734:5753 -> 14.2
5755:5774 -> 12.3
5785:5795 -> 7.5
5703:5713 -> 10.4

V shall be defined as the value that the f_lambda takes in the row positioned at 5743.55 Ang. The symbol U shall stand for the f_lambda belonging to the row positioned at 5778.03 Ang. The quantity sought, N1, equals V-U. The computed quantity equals 15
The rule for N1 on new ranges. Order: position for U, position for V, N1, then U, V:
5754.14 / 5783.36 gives -12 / 116.9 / 104.8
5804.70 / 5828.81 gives 1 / 103.2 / 104.3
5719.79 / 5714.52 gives 4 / 117.6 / 121.2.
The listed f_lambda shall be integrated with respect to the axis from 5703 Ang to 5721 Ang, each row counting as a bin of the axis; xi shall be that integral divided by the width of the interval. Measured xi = 108.7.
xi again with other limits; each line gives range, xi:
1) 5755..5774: 116.2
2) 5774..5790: 108.5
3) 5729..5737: 115.0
